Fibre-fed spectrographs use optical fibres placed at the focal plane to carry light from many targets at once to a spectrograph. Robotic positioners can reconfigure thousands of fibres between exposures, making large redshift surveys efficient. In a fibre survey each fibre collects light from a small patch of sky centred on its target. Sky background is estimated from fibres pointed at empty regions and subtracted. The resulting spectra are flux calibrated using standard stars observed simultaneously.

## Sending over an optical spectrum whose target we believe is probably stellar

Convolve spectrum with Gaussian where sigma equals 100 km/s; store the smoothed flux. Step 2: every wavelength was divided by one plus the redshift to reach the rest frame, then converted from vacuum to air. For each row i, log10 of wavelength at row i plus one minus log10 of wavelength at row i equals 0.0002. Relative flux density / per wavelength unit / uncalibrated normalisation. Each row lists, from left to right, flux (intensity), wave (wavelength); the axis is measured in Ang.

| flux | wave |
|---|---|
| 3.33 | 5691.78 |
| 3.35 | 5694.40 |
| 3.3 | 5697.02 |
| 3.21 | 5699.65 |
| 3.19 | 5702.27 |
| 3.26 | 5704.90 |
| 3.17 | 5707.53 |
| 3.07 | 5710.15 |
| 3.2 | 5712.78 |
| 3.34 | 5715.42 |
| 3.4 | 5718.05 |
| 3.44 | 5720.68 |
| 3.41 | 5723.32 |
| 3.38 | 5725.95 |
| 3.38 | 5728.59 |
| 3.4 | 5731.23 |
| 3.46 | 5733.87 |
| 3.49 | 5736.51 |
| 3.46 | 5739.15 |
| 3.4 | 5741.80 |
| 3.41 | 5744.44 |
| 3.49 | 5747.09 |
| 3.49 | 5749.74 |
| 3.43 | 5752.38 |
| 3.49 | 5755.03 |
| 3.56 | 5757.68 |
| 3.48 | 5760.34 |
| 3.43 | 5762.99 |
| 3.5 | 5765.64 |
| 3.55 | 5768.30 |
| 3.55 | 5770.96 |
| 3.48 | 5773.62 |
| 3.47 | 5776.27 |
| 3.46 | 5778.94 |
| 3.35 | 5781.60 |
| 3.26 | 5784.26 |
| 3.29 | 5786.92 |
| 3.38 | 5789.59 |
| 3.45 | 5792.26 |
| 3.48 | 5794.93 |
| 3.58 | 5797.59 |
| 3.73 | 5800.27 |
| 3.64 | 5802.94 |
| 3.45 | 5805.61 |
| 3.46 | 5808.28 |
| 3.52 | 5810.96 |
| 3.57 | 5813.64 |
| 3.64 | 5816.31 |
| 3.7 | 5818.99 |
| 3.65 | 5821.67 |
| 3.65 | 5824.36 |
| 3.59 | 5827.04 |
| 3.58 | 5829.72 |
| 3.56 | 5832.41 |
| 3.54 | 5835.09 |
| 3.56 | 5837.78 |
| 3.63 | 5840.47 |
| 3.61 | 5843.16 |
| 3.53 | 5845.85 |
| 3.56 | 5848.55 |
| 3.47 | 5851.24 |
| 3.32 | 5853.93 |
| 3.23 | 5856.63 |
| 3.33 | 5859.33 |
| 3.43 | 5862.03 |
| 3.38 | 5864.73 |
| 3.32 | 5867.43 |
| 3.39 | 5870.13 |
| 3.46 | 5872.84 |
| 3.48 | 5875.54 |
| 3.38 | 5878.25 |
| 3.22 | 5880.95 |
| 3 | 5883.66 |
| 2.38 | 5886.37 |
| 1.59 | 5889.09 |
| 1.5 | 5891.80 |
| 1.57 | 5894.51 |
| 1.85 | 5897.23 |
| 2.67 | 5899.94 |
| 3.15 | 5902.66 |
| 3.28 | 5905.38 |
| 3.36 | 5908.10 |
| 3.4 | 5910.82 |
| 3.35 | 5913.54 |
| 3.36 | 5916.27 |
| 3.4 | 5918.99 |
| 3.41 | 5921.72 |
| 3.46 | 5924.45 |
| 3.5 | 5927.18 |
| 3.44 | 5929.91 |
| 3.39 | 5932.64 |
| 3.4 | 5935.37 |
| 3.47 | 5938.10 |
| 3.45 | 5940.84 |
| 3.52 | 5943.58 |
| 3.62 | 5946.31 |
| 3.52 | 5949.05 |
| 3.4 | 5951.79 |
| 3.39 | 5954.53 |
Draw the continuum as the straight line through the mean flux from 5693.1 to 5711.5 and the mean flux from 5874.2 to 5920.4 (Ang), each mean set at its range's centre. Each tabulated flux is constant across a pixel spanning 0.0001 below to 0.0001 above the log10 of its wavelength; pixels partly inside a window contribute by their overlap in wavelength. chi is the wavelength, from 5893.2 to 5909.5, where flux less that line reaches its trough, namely 5894.51 Ang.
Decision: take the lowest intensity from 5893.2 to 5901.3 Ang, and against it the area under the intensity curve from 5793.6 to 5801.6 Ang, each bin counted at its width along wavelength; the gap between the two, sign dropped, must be 27.2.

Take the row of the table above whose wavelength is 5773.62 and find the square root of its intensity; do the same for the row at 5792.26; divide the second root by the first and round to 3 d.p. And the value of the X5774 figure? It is 0.996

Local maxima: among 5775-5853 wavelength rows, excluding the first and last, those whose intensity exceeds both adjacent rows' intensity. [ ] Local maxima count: 4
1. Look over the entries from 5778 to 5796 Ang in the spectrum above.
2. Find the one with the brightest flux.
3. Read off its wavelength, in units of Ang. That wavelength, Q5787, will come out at 5794.93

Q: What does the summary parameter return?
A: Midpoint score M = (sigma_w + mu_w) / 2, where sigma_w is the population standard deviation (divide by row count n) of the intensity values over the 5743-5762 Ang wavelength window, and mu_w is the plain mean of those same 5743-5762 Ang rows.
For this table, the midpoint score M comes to 1.76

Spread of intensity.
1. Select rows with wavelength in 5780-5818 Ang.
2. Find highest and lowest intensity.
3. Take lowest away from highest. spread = 0.47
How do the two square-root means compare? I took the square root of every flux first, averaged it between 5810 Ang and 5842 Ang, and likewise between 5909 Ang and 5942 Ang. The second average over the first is 0.97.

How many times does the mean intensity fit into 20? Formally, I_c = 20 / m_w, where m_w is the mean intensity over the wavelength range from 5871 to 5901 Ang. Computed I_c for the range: 7.8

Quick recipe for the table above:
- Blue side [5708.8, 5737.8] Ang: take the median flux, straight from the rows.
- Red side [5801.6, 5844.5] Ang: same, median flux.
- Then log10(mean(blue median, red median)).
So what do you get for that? 0.543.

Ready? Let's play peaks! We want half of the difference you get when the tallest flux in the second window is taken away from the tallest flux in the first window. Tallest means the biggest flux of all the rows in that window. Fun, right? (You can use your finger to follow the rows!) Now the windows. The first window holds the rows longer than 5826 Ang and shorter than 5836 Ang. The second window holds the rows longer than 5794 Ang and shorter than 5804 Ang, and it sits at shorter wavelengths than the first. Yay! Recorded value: -0.07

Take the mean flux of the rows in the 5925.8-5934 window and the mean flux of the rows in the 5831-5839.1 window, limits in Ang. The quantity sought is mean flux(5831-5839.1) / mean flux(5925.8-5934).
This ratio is 1.03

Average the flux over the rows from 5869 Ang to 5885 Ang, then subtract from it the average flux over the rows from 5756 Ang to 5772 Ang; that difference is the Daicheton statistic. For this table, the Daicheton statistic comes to -0.19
